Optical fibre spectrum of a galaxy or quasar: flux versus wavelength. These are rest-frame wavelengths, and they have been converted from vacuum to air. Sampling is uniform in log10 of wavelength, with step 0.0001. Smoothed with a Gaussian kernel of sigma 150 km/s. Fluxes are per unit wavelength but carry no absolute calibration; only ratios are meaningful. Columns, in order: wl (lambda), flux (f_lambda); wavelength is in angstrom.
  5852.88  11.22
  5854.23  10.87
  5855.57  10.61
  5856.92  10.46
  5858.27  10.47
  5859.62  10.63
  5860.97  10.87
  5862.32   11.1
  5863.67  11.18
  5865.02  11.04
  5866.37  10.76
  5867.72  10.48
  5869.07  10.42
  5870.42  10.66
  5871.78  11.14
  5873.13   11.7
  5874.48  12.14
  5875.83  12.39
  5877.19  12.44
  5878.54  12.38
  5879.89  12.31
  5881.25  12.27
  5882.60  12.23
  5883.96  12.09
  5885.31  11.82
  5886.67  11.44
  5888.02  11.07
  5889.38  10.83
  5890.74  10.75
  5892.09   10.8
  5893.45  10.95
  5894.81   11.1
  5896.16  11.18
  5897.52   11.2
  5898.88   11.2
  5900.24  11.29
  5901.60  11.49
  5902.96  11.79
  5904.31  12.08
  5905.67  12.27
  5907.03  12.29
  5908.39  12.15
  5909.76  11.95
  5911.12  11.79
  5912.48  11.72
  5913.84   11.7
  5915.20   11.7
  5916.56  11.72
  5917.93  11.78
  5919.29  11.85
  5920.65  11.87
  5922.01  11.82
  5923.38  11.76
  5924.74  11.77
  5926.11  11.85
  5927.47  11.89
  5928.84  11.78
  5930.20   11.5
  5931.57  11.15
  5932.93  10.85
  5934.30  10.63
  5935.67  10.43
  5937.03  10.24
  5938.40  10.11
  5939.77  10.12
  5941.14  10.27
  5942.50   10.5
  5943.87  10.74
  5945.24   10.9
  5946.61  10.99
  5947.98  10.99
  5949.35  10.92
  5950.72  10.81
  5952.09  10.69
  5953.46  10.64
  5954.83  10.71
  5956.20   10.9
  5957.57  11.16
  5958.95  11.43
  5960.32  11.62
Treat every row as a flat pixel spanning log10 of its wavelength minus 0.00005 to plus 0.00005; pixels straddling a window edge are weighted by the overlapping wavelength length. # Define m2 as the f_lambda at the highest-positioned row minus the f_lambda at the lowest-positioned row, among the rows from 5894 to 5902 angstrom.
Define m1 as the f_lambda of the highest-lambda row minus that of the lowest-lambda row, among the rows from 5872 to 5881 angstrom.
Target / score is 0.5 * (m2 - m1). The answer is -0.1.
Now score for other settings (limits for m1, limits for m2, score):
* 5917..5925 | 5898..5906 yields 0.5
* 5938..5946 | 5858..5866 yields -0.1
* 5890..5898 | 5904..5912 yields -0.4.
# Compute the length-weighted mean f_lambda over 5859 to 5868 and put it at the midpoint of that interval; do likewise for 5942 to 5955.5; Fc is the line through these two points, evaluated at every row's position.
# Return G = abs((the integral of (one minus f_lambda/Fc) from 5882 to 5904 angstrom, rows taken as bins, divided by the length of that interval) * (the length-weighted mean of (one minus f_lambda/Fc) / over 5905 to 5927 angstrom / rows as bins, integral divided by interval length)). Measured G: 0.0043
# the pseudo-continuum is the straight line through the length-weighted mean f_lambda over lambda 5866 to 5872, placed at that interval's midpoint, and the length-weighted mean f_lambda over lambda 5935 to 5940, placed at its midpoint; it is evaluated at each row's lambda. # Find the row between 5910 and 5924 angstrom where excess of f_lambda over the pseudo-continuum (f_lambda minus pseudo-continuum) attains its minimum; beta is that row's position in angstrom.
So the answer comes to 5913.84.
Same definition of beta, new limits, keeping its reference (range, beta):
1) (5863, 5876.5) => 5869.07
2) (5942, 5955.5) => 5942.50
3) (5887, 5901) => 5890.74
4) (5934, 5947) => 5938.40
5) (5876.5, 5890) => 5889.38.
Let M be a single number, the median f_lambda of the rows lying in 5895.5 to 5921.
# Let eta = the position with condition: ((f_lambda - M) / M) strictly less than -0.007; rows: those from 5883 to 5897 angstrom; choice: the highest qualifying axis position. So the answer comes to 5896.16 angstrom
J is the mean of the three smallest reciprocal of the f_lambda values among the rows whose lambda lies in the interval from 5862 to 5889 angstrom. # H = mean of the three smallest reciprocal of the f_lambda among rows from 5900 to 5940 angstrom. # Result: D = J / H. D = 0.99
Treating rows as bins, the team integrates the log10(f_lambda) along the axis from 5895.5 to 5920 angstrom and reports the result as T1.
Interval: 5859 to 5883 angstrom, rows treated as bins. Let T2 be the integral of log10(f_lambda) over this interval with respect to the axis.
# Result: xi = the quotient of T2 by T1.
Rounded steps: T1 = 26.2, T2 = 25.4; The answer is 0.97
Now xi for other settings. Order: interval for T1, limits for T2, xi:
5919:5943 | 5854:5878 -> 1.00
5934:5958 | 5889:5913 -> 1.03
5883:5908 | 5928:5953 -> 0.97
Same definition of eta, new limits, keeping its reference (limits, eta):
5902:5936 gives 5935.67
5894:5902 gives 5901.60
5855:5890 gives 5889.38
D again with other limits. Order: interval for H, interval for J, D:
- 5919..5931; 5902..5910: 0.97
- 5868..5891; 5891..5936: 1.01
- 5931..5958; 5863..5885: 0.89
